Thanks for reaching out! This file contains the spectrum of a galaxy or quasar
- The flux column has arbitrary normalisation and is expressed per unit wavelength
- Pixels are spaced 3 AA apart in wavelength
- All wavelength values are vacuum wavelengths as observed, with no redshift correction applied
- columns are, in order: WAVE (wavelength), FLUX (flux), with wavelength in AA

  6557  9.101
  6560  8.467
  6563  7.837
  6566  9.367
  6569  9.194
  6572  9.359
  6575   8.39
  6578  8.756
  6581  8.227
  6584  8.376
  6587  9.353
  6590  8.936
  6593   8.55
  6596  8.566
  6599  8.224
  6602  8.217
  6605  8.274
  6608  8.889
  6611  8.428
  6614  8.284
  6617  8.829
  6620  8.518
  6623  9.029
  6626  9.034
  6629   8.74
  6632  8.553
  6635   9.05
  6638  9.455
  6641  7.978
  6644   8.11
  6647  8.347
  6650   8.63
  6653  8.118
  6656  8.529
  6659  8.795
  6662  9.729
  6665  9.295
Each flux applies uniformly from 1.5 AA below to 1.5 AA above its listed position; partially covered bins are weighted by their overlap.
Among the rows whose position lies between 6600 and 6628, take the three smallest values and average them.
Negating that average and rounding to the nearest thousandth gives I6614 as -8.258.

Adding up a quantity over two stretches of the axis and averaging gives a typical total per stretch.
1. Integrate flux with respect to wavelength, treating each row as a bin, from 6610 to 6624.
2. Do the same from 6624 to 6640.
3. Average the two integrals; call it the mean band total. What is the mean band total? 132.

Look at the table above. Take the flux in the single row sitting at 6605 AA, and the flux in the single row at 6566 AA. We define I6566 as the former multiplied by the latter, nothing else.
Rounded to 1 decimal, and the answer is 77.5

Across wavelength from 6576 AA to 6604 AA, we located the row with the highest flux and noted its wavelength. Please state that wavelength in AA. 6587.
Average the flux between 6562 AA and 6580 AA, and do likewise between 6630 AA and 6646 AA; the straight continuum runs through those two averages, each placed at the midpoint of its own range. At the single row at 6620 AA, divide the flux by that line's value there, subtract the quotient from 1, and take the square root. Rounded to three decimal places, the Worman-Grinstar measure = 0.136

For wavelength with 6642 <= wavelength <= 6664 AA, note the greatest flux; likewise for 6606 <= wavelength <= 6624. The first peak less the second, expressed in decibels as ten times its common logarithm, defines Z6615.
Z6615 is -2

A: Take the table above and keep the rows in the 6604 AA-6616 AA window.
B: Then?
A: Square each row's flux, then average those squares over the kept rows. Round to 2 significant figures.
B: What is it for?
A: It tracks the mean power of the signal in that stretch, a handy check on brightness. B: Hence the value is 72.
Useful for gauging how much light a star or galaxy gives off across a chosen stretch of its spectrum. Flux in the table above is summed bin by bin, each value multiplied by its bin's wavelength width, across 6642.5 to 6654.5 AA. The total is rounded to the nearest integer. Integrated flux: 100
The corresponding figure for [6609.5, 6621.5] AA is 102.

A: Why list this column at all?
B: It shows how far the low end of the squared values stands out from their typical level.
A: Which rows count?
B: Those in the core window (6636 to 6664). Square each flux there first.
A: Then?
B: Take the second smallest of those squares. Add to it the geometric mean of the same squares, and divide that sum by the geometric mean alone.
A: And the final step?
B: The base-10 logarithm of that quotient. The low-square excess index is 0.276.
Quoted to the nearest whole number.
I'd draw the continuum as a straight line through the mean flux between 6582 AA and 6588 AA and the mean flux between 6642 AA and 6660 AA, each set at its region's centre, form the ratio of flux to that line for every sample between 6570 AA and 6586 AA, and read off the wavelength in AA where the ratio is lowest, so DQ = 6581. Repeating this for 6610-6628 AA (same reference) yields 6614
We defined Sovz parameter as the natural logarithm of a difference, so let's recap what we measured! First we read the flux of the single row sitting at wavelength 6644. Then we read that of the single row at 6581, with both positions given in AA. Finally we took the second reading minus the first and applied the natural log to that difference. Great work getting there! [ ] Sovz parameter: -2.15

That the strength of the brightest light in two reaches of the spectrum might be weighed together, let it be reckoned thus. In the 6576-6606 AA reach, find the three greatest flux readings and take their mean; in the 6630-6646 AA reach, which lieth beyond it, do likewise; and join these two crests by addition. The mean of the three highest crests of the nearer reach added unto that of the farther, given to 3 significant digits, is 18.0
